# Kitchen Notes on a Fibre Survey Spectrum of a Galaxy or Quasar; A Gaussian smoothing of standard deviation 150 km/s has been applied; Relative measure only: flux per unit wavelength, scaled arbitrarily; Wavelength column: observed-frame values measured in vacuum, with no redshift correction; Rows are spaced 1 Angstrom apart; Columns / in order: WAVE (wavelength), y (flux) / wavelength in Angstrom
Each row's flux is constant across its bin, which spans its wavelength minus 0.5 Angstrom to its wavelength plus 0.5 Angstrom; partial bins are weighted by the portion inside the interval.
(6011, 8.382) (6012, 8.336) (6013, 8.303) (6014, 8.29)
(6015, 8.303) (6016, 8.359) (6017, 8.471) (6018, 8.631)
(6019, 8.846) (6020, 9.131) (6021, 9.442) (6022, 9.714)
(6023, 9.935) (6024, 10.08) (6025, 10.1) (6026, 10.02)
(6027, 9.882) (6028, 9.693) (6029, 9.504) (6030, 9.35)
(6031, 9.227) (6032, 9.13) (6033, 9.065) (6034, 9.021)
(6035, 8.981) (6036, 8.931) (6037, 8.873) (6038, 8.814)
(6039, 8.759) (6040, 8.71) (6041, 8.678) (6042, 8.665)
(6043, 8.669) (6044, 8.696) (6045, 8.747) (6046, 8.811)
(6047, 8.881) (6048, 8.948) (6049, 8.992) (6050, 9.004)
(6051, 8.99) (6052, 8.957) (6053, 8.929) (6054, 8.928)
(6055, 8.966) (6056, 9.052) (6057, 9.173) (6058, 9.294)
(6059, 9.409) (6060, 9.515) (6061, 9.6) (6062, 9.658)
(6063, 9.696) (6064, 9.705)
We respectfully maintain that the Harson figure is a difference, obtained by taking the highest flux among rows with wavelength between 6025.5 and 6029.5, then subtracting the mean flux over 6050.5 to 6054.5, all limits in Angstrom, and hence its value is 1.1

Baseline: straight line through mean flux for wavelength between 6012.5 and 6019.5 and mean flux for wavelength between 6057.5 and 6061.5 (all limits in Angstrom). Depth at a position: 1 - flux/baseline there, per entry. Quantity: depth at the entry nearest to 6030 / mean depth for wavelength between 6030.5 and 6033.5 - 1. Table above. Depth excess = 1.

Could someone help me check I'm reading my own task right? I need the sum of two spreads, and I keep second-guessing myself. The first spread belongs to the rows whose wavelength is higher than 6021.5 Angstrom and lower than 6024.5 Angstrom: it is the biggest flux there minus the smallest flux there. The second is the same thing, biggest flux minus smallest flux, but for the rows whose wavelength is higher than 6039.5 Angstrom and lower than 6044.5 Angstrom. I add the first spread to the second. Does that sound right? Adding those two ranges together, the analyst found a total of 0.41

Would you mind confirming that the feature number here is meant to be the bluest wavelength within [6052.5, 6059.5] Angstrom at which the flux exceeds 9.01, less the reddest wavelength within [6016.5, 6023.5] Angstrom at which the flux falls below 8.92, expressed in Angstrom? 37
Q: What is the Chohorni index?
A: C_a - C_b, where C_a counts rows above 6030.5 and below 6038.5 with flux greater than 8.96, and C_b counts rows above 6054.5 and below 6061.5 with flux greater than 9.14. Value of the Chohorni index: 0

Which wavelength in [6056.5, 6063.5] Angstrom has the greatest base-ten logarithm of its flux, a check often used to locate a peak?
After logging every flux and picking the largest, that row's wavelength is 6063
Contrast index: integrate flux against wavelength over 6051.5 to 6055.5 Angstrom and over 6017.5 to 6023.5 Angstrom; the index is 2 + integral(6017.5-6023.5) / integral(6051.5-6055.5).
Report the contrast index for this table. 3.6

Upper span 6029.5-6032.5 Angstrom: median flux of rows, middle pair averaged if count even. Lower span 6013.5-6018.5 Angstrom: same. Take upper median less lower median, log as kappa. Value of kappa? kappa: 0.9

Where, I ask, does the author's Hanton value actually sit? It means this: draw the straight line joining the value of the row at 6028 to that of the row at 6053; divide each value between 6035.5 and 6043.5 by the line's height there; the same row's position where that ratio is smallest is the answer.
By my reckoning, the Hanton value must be 6041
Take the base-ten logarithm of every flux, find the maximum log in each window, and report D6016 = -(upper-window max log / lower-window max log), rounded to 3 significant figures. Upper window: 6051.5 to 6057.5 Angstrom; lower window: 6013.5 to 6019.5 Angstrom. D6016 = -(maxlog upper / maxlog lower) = -1.02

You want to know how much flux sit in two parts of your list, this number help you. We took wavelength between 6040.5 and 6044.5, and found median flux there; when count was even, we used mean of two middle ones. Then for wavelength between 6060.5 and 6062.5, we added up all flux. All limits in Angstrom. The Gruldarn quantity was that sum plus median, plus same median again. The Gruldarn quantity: 37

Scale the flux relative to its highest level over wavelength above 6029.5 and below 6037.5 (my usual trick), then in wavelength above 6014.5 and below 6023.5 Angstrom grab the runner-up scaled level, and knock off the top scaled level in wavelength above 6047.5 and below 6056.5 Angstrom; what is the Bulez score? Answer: 0.07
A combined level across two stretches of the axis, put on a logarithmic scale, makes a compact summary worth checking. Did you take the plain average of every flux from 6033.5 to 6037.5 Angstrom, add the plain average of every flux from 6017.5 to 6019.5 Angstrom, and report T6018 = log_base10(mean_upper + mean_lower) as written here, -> 1.25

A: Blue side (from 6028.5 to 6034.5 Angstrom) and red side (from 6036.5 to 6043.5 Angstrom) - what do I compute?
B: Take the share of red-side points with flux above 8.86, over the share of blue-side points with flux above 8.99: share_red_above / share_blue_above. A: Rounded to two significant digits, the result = 0.14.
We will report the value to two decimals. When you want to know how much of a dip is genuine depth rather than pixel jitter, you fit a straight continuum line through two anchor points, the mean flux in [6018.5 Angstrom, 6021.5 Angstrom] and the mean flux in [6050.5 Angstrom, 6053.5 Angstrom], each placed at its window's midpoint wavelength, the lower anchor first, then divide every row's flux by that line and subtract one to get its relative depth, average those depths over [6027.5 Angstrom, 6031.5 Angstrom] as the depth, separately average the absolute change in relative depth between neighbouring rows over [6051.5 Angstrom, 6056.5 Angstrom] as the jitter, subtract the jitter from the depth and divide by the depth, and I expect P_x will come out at 0.88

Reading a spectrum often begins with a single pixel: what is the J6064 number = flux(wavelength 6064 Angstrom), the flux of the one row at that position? 9.705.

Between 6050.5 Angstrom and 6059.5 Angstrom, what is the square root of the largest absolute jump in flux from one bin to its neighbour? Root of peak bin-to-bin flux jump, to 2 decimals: 0.35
